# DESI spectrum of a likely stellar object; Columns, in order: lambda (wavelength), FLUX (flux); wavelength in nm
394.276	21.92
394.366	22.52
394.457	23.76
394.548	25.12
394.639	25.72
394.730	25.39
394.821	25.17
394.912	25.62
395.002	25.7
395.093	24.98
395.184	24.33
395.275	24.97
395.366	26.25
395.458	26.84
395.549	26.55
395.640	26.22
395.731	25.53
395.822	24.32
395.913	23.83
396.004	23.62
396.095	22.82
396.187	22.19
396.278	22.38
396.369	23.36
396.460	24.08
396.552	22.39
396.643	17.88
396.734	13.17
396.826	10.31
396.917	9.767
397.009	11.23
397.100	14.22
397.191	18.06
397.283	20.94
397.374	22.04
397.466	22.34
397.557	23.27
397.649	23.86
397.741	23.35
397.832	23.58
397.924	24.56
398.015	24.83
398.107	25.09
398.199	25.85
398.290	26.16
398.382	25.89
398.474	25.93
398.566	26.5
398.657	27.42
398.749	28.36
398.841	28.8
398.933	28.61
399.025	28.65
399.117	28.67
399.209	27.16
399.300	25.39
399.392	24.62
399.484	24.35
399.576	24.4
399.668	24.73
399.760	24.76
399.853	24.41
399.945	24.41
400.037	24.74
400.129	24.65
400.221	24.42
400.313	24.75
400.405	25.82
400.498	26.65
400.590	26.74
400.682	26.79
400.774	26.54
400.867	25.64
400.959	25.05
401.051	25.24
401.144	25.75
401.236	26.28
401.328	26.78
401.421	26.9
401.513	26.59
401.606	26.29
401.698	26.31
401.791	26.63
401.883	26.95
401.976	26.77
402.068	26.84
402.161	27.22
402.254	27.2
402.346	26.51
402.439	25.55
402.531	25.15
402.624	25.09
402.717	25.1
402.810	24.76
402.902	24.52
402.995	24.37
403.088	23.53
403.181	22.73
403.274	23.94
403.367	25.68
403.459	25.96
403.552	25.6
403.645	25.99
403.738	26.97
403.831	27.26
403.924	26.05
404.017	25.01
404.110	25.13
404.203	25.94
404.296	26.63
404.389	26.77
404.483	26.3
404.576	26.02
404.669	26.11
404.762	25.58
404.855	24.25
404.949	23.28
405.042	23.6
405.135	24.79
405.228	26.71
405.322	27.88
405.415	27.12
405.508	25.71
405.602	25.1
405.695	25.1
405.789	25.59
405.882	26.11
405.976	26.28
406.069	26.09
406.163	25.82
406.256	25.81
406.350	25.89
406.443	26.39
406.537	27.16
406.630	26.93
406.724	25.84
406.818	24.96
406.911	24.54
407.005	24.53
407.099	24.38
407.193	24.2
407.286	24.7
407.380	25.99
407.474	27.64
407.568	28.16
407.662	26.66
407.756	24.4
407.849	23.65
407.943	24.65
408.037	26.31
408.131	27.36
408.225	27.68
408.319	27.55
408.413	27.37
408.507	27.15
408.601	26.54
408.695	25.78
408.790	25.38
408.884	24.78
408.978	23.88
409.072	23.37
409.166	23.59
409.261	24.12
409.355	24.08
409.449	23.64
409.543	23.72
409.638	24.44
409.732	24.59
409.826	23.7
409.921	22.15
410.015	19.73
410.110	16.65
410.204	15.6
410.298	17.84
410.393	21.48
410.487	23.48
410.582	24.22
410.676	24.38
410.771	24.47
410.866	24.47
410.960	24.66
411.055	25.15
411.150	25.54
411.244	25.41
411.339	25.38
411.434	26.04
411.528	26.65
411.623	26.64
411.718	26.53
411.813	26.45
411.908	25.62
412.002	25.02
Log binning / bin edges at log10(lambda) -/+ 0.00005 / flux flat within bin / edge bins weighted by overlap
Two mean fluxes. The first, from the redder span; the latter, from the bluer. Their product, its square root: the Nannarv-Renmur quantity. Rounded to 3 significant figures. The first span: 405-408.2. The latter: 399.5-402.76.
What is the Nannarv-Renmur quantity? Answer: 25.8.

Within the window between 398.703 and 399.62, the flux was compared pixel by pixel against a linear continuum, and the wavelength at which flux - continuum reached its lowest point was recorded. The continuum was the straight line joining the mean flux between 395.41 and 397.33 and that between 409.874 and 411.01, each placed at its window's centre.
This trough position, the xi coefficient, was 399.484 nm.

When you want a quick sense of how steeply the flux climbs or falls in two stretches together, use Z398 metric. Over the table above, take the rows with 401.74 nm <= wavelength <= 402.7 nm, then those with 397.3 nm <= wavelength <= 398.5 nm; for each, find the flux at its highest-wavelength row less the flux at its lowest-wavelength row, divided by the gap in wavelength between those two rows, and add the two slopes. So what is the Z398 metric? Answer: 1.7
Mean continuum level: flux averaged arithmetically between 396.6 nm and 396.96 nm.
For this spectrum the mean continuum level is 12.8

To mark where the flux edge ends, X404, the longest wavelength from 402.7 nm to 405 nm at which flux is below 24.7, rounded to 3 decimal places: 404.949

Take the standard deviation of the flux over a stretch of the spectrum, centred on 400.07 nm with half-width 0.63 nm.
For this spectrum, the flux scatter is 0.9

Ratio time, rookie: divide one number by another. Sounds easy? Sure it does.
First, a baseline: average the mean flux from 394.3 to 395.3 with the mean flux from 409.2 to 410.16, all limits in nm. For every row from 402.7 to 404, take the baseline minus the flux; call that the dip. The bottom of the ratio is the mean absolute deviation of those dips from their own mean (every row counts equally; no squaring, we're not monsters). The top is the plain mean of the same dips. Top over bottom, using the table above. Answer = -1.4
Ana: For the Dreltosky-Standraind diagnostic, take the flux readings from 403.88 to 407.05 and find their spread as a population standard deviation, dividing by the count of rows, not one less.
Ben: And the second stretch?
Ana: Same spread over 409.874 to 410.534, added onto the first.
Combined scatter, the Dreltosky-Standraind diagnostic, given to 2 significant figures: 3.7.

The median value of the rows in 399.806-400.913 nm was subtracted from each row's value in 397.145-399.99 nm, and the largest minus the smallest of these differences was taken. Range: 10.7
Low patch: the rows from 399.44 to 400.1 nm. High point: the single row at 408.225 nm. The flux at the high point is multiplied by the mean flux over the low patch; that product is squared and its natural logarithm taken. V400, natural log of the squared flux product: 13.04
